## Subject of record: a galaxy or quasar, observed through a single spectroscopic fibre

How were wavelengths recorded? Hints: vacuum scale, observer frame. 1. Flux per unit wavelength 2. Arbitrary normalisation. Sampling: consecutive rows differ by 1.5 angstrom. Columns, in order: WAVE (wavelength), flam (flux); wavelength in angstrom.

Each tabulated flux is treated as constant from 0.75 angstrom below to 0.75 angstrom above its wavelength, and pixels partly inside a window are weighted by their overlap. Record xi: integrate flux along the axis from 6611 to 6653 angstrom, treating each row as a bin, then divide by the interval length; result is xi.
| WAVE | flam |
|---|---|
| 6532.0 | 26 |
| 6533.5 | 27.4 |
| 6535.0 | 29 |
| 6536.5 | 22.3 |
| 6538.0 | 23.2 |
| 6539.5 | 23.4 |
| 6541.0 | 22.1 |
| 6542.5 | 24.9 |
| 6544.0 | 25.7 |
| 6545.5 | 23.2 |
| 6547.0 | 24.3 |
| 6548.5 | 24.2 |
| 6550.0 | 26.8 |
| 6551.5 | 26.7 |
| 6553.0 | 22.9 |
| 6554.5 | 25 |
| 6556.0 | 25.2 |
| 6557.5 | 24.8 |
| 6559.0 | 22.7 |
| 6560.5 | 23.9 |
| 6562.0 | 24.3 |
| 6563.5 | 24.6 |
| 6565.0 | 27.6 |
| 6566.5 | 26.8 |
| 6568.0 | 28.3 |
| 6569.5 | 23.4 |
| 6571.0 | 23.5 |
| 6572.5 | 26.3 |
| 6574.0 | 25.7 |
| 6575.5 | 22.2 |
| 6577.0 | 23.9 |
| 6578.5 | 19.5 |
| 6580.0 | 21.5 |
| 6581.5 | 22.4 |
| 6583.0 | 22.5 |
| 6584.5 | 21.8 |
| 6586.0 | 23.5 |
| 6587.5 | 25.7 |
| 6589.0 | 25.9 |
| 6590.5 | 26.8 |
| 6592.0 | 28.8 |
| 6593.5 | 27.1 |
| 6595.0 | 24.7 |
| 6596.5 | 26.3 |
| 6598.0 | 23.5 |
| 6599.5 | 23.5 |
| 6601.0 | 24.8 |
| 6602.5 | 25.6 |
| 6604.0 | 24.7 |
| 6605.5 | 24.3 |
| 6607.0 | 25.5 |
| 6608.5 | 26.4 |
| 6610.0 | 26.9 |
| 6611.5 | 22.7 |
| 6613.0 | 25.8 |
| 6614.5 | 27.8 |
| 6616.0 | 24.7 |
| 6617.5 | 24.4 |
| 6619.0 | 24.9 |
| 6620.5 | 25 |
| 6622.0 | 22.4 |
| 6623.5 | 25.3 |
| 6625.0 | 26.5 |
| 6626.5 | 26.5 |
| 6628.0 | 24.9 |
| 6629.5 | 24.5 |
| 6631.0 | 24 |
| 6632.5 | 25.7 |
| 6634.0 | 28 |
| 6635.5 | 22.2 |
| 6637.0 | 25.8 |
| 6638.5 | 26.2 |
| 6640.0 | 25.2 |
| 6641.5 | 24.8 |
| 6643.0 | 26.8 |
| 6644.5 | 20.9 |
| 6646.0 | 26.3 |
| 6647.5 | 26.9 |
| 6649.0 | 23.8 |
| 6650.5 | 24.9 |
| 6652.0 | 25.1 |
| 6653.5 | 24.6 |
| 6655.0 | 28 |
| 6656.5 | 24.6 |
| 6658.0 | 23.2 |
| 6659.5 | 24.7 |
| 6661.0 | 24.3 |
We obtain 25.1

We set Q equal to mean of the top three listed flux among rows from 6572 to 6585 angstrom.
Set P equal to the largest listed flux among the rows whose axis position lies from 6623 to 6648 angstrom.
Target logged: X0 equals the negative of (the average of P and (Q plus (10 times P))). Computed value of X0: -167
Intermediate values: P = 28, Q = 25.3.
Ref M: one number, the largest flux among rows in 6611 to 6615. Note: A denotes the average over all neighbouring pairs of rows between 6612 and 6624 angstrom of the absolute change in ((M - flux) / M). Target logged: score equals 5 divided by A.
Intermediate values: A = 0.059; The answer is 85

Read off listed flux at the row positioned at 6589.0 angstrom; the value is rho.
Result 25.9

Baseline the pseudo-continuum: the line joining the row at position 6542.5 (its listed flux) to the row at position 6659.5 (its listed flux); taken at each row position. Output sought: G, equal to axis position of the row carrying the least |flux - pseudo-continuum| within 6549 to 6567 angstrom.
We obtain 6557.5 angstrom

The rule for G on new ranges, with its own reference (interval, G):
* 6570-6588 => 6574.0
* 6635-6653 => 6641.5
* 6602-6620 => 6616.0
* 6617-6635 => 6619.0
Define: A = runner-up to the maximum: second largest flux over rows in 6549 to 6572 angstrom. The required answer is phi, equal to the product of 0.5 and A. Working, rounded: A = 27.6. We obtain 13.8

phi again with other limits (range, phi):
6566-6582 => 13.4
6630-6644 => 13.4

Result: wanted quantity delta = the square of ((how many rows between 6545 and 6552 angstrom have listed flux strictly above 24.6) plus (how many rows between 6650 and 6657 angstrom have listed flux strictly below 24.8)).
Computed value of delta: 16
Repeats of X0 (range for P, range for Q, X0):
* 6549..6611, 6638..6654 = -172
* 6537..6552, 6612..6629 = -161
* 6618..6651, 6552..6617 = -168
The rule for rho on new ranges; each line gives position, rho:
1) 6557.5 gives 24.8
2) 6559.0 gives 22.7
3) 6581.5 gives 22.4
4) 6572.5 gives 26.3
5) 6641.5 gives 24.8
